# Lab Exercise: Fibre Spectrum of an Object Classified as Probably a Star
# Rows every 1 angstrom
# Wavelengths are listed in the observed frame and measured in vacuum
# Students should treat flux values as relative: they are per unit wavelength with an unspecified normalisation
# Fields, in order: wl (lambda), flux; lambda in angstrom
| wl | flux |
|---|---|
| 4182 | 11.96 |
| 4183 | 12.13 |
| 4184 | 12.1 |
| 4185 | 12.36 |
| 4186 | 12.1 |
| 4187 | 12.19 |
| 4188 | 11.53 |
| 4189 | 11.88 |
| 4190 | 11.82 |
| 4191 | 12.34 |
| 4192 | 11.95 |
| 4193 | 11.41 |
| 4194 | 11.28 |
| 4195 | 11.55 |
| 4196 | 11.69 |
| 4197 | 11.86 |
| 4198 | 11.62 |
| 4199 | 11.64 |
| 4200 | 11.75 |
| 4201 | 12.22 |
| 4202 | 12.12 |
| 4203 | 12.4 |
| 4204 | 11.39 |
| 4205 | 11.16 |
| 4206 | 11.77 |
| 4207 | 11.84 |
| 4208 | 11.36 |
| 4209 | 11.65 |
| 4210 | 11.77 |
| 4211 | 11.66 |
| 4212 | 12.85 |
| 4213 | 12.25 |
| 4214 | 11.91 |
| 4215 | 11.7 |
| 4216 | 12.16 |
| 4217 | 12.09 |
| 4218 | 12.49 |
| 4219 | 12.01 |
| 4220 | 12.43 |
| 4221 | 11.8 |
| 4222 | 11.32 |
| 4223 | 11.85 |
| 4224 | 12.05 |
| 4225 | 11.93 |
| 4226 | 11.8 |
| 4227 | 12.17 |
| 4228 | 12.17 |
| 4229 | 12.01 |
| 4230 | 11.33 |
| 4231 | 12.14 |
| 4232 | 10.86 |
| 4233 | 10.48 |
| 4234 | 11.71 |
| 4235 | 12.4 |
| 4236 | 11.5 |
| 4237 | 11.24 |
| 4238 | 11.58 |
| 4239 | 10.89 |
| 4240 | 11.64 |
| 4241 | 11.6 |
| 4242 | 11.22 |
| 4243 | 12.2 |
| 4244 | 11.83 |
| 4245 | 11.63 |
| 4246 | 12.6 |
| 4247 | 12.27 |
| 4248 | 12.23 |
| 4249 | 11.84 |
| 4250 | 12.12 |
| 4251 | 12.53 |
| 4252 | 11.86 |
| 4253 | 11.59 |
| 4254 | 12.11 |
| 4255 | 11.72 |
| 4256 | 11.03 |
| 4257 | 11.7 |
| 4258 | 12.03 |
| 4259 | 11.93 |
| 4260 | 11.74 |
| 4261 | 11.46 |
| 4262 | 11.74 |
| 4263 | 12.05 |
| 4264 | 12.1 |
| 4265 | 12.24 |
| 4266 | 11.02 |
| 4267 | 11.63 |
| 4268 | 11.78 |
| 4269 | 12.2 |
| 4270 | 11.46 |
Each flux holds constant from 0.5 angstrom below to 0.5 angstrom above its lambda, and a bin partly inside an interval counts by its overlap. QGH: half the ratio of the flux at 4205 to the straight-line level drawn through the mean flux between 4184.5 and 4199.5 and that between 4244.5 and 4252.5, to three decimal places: 0.469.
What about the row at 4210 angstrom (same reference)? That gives 0.494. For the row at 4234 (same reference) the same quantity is 0.486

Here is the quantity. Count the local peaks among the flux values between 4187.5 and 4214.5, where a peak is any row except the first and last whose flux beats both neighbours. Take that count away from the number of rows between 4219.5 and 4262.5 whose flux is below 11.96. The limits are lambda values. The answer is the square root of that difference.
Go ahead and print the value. 4.5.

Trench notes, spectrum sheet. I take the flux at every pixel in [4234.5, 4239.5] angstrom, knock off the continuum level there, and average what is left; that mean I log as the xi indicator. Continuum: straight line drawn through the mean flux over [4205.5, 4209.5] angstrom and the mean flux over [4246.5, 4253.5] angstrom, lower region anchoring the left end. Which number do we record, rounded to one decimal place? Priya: -0.4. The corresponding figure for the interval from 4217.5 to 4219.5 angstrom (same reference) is 0.5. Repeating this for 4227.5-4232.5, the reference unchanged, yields -0.2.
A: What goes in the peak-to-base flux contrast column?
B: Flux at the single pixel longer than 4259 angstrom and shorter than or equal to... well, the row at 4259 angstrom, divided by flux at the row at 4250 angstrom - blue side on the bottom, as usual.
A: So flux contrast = 0.98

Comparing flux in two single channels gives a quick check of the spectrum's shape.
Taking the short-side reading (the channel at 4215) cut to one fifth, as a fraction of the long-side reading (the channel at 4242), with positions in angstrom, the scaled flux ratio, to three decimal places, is 0.209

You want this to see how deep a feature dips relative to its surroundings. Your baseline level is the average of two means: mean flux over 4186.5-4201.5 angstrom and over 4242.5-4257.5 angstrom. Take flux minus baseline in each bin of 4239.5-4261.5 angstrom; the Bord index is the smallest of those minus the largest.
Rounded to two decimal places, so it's -1.57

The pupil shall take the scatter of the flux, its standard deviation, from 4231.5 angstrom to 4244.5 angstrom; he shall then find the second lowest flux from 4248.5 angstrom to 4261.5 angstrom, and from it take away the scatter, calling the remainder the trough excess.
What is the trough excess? 10.9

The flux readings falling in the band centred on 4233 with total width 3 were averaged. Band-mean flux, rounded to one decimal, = 11.0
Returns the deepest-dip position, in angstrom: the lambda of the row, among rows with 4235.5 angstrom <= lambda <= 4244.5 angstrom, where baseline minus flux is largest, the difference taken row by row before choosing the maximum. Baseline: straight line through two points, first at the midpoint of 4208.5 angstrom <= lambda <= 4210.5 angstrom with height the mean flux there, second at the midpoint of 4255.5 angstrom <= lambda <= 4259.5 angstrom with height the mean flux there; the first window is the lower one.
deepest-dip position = 4239 angstrom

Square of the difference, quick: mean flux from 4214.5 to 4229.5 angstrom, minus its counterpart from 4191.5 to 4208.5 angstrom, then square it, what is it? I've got 0.085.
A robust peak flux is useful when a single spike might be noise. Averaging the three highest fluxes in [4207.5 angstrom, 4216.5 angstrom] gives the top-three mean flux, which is 12.4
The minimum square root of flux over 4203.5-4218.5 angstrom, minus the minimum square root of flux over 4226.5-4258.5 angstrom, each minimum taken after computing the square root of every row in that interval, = 0.10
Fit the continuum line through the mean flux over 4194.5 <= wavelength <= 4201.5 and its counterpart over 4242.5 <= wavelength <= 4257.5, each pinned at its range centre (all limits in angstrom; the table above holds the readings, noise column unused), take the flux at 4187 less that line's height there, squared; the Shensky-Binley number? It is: 0.22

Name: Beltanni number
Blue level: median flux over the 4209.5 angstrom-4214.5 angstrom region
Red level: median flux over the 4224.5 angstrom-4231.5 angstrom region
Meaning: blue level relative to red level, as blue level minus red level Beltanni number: -0.10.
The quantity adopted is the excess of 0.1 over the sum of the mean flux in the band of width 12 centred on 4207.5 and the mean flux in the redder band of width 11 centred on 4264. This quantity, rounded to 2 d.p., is -23.56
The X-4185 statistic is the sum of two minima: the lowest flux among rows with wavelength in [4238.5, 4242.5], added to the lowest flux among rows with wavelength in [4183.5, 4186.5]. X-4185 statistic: 23.0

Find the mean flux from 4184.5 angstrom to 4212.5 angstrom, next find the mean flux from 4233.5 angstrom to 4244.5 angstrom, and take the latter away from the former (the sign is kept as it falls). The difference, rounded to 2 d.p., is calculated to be 0.21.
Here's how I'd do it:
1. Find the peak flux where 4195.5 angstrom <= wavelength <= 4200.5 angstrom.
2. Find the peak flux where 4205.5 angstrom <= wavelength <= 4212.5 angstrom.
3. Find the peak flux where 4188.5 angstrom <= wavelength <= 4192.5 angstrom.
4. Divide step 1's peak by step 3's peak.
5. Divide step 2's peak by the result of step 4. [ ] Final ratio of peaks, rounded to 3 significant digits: 13.4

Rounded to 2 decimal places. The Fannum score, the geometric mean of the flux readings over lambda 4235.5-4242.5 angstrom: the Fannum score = 11.38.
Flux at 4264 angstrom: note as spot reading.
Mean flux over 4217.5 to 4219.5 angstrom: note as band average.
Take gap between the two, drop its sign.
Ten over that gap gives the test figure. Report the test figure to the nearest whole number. 67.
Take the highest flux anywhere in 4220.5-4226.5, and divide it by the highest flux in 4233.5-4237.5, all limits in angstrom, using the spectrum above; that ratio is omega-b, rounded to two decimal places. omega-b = 0.97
